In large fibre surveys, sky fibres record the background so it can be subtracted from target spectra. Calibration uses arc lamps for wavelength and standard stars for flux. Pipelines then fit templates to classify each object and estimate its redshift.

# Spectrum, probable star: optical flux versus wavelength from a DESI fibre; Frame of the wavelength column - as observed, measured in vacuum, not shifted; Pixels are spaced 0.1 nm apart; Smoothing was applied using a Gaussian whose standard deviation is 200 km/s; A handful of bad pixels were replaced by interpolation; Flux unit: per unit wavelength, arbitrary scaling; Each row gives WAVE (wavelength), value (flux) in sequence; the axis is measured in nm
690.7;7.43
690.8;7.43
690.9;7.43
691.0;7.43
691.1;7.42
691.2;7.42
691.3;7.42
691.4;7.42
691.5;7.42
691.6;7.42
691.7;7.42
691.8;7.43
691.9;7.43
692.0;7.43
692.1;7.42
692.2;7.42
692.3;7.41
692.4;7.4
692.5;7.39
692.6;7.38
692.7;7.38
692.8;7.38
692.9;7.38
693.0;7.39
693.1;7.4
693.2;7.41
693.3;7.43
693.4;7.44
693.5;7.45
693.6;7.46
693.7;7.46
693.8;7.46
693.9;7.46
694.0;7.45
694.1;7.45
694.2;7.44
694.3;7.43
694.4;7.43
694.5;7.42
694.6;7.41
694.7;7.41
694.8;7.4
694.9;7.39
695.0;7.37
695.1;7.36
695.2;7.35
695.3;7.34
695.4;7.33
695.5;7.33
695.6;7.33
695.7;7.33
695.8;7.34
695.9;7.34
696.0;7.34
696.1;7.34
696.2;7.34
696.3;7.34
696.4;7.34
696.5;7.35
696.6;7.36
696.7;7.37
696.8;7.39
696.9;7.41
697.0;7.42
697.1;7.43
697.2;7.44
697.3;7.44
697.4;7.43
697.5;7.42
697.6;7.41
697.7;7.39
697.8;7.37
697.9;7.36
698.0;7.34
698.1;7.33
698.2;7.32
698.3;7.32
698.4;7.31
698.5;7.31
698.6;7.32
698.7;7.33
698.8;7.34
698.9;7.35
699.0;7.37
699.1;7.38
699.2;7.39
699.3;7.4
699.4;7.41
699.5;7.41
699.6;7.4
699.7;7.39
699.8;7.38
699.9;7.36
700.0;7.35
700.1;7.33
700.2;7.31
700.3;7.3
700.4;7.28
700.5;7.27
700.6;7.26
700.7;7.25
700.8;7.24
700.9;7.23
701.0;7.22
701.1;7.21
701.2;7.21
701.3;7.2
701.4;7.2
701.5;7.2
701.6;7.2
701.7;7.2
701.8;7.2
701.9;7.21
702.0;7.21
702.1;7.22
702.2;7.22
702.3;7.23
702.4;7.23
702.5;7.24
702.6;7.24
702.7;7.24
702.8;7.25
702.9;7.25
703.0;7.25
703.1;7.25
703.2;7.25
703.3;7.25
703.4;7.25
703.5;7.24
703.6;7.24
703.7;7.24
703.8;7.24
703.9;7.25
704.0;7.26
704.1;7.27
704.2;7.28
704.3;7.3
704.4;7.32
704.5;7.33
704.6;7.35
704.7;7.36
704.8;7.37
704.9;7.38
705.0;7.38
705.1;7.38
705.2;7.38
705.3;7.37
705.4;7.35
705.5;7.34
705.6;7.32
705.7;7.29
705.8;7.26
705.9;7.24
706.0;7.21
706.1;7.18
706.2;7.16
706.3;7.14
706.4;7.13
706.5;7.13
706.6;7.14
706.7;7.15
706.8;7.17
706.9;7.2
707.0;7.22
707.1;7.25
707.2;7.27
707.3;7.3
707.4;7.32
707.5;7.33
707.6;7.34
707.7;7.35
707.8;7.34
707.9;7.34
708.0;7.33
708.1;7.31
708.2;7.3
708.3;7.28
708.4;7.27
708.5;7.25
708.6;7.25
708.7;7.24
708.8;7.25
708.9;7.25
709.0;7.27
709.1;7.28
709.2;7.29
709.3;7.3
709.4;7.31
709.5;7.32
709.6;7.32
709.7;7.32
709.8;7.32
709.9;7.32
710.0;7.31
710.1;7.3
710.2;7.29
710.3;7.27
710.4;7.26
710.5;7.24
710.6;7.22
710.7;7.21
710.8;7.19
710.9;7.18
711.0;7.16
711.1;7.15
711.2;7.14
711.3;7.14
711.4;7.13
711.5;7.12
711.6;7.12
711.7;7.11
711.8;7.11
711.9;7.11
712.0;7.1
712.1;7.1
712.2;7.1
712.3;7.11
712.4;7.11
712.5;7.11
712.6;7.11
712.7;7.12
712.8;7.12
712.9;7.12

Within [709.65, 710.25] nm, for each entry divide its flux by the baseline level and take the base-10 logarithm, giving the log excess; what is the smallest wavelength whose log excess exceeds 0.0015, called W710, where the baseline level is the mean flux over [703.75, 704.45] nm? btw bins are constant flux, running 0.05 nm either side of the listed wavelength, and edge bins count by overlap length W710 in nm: 709.7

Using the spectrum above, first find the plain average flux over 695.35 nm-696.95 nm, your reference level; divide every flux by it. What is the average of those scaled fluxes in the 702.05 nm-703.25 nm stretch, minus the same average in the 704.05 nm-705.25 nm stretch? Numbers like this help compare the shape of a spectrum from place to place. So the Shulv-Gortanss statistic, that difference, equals -0.014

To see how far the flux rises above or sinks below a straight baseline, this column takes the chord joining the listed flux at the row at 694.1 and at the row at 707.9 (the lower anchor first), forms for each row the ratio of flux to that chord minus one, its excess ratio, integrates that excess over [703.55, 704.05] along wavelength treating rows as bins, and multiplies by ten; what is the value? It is -0.09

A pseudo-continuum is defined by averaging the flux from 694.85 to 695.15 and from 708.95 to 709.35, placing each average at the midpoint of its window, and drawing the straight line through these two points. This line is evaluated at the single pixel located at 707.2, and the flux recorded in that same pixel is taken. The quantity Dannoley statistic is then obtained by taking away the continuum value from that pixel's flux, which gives -0.027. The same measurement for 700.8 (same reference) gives -0.097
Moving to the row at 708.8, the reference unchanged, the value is -0.037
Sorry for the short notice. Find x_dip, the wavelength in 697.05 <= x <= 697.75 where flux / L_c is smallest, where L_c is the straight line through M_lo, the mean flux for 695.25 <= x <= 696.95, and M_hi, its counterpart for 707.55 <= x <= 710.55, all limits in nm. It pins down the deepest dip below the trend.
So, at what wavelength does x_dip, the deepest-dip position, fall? 697.7 nm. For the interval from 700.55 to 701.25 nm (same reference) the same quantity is 701.1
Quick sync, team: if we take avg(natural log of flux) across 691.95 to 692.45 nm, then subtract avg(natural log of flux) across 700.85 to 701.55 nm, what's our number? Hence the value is 0.028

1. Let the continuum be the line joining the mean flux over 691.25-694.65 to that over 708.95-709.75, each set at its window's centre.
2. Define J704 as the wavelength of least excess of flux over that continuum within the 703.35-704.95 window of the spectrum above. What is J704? 703.5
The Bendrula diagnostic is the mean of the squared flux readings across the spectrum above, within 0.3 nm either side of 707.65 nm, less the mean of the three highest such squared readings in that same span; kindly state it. -0.10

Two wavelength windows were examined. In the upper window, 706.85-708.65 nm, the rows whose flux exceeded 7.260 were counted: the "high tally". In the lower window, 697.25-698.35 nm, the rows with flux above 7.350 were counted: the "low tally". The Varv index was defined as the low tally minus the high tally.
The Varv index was -6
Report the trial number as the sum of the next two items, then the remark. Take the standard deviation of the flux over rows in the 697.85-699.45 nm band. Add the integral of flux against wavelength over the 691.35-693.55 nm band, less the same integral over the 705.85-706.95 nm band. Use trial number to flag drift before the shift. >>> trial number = 8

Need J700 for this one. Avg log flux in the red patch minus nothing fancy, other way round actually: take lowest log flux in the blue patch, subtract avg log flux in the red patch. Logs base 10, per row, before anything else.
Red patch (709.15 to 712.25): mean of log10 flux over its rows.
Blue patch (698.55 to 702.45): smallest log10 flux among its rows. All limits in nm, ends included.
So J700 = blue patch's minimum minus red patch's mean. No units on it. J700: -0.001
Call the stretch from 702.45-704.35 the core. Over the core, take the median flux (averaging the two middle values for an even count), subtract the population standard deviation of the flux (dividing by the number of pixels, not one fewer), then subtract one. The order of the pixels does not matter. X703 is 6.23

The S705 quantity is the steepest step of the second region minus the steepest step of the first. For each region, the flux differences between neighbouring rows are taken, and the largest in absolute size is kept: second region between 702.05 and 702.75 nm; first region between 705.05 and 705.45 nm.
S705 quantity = -0.010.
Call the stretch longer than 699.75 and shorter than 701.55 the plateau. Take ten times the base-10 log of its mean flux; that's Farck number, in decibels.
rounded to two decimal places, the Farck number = 8.61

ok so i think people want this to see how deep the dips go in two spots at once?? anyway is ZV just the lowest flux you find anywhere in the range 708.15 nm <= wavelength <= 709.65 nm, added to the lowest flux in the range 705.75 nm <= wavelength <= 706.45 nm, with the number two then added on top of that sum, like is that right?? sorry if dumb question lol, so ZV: 16.37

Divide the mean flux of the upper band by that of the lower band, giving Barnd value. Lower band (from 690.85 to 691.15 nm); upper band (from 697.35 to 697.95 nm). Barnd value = 1.00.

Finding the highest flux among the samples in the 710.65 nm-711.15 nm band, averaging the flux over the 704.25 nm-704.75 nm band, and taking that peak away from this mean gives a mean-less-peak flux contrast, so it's 0.12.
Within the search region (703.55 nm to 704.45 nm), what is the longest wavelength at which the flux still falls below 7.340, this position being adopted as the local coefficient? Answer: 704.4 nm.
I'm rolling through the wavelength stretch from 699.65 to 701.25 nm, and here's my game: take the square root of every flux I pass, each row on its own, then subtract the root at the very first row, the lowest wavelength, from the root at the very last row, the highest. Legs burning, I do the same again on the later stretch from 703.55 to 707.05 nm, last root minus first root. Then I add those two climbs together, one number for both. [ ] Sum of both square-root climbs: -0.037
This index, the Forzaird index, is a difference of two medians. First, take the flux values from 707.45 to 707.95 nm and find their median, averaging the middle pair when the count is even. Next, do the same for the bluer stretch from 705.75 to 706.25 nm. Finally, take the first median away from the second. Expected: -0.13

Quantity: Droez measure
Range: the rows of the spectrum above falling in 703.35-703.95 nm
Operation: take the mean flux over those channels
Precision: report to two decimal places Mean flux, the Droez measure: 7.24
